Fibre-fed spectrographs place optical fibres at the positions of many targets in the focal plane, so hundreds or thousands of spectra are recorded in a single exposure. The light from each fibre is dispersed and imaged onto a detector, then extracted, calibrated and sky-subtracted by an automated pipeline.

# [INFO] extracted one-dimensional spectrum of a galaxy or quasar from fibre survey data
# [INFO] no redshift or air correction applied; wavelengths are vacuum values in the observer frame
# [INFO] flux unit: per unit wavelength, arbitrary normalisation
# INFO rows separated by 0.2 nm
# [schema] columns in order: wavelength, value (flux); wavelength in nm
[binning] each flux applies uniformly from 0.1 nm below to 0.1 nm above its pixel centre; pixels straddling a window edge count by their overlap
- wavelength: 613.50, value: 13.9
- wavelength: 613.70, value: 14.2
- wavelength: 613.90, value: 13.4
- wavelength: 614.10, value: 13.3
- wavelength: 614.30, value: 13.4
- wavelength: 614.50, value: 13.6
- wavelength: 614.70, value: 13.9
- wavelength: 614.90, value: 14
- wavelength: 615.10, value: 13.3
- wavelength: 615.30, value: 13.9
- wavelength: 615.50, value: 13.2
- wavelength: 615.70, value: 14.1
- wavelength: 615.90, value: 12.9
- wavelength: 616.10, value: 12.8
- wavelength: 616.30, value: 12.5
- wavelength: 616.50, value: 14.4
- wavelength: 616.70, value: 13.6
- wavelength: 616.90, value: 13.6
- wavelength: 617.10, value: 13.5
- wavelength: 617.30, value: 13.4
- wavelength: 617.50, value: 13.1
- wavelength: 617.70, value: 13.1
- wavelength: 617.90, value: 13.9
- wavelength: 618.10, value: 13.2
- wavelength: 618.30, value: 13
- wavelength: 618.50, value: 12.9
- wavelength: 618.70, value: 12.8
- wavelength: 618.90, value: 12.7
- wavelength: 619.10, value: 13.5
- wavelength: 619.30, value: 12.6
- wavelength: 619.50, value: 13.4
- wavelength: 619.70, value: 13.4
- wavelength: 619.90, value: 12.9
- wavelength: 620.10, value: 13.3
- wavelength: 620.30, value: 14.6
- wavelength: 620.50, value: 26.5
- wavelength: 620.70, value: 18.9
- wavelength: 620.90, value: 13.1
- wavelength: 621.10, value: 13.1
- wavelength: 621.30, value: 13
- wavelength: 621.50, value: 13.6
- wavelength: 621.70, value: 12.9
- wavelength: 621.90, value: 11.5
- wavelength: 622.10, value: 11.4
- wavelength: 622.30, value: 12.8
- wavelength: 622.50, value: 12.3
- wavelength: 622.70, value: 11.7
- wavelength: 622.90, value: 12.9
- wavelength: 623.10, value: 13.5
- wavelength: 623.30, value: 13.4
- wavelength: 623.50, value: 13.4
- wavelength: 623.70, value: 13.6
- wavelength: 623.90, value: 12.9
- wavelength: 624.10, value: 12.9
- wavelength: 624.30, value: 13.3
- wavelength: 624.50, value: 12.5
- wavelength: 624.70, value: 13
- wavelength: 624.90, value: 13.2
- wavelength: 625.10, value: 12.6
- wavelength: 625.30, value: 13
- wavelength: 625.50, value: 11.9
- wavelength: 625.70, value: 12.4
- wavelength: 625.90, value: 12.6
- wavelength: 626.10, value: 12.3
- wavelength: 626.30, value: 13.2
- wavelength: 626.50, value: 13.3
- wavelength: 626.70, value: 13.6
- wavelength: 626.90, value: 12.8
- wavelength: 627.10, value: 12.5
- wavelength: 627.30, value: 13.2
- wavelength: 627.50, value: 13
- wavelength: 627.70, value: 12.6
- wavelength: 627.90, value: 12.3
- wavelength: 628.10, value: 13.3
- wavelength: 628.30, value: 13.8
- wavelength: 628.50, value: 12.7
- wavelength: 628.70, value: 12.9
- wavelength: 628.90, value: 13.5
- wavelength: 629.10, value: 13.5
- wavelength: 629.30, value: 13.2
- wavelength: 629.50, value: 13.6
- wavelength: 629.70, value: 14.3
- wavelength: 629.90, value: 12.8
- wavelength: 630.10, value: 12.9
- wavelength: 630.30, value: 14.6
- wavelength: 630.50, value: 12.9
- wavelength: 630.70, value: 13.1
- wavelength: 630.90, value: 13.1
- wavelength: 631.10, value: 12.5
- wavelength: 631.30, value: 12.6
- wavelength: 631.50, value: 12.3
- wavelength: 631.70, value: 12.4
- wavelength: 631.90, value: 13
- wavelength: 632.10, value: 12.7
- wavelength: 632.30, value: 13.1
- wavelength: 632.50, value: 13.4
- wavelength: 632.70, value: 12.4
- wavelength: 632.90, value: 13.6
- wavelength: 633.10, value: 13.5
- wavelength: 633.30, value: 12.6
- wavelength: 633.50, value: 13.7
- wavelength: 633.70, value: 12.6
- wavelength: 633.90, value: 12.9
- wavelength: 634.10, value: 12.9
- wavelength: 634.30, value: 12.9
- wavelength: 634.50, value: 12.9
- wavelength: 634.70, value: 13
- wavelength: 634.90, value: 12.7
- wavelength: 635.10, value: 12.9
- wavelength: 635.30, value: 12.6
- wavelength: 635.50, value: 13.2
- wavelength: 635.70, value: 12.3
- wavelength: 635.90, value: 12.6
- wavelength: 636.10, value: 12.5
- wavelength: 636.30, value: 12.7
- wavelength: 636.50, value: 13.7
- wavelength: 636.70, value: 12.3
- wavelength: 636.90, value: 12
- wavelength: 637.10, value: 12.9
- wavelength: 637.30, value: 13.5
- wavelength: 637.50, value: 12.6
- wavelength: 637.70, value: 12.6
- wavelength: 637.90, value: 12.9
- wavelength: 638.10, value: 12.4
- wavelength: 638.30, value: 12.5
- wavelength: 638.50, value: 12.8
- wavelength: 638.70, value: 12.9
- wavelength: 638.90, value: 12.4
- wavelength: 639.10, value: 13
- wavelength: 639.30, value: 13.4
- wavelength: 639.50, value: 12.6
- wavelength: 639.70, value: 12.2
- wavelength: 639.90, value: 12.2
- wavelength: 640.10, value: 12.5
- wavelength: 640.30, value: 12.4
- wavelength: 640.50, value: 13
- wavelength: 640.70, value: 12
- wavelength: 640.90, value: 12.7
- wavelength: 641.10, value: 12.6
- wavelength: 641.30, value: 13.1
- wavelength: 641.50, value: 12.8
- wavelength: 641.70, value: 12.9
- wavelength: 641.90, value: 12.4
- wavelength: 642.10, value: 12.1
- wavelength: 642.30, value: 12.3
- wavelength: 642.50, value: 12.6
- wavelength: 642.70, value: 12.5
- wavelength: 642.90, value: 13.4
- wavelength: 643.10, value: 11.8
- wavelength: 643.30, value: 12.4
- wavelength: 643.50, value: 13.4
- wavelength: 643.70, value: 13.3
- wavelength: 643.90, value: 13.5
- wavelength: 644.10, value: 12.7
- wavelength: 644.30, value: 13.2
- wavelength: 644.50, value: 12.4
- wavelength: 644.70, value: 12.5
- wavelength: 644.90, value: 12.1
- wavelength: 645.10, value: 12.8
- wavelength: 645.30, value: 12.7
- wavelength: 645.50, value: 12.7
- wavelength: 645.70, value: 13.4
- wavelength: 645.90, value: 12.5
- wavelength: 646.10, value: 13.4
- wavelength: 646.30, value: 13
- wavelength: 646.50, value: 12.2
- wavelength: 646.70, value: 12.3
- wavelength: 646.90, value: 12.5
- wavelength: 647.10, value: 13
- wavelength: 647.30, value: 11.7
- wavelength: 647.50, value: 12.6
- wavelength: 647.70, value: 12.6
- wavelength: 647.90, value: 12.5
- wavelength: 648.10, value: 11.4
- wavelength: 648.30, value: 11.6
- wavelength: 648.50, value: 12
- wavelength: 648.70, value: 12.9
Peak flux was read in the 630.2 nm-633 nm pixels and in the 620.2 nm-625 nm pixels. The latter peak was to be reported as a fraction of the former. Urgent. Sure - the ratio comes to 1.82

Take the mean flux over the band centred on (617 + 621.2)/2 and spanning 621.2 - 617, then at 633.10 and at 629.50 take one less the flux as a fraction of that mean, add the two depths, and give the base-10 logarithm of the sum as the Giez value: -1.08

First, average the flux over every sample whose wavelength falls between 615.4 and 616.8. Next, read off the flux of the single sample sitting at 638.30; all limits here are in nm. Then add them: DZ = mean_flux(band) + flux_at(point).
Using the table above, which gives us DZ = 25.9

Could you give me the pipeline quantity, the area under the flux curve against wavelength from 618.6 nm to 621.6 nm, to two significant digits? 43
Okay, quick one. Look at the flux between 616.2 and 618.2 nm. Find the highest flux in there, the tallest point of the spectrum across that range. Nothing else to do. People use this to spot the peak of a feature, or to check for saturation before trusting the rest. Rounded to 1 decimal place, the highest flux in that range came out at 14.4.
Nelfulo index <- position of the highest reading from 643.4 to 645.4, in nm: 643.90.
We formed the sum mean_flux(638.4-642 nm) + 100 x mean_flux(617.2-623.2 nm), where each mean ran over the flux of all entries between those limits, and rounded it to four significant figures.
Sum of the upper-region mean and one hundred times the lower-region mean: 1376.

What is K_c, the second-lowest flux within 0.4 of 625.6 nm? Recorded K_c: 12.4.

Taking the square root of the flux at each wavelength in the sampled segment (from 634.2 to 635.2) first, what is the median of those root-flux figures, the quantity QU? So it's 3.59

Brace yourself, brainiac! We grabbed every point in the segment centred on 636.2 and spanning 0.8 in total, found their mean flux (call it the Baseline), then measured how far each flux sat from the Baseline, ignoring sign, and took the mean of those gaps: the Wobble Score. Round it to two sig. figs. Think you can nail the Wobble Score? 0.41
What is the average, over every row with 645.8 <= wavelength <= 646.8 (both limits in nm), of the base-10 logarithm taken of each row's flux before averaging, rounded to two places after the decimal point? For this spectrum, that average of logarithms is 1.10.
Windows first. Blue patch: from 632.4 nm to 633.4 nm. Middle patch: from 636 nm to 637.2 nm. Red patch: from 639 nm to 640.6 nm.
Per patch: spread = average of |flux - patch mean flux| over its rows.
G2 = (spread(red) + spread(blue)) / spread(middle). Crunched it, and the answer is 2.0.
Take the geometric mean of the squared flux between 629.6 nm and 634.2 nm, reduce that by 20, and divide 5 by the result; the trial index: 0.0334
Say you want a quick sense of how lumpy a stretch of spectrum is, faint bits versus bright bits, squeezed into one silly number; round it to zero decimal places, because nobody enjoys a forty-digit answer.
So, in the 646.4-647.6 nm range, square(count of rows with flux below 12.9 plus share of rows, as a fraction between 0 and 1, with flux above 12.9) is 27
